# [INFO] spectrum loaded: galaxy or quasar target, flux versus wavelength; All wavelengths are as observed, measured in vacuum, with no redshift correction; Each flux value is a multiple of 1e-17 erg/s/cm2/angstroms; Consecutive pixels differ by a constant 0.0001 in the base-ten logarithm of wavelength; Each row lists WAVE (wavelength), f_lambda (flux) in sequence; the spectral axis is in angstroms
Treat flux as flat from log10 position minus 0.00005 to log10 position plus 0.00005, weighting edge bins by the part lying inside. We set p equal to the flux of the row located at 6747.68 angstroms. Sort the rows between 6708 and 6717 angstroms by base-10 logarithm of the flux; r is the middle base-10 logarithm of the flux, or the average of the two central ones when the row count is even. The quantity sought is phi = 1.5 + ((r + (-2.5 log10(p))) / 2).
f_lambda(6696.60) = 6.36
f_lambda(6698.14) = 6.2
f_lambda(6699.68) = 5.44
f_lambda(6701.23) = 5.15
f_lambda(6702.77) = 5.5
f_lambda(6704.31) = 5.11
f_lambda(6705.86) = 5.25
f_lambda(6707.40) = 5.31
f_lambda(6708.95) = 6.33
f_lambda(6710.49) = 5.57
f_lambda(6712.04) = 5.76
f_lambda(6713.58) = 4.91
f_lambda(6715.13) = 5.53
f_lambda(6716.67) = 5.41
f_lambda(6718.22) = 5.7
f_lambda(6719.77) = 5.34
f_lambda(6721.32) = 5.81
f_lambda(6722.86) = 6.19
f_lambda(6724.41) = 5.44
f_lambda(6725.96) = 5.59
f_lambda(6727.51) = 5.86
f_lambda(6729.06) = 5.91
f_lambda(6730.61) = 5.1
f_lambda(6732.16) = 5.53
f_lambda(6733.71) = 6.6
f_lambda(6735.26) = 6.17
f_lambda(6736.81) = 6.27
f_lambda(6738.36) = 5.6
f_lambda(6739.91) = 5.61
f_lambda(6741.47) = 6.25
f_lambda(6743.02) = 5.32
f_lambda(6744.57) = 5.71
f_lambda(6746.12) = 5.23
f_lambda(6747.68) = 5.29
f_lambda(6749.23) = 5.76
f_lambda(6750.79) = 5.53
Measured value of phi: 0.968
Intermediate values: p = 5.29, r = 0.74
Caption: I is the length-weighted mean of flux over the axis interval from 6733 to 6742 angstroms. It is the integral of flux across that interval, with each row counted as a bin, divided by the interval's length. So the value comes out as 6.07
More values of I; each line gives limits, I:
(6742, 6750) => 5.49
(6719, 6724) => 5.76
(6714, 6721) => 5.48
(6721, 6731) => 5.72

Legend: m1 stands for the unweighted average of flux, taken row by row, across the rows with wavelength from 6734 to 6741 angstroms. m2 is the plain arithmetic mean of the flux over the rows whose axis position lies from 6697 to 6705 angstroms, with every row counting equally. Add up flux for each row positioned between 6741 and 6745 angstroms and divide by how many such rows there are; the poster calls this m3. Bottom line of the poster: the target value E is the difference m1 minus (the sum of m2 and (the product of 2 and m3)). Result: -11.1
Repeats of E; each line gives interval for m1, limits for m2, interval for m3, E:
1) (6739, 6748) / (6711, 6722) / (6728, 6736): -11.6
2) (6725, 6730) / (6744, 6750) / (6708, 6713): -11.5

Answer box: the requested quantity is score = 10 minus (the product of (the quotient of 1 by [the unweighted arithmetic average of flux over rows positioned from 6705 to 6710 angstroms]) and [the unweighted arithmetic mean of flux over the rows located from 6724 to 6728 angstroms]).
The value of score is 9.00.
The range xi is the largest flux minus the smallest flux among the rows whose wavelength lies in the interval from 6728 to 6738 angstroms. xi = 1.5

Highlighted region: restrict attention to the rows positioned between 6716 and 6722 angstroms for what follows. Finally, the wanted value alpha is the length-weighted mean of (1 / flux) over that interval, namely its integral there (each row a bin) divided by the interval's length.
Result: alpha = 0.180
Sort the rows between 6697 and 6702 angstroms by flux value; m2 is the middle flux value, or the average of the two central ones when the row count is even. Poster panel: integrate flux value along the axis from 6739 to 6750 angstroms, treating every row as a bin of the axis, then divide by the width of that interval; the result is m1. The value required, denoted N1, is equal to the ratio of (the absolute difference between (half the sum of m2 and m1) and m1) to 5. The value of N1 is 0.016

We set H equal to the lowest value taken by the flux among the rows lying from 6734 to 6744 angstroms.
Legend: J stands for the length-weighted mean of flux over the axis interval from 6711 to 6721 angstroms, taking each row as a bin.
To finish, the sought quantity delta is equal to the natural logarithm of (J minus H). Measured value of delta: -2.0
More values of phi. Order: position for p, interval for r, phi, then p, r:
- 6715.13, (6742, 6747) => 0.935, 5.53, 0.73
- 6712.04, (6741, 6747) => 0.920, 5.76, 0.74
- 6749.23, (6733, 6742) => 0.946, 5.76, 0.79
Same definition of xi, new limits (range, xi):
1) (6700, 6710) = 1.2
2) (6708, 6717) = 1.4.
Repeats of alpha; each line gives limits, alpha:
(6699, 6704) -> 0.187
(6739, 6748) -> 0.180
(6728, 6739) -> 0.171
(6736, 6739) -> 0.169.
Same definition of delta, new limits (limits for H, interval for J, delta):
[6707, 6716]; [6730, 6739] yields 0.0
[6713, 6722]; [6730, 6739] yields 0.0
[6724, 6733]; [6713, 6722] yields -1.0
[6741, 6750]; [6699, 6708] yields -2.8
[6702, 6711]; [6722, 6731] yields -0.5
